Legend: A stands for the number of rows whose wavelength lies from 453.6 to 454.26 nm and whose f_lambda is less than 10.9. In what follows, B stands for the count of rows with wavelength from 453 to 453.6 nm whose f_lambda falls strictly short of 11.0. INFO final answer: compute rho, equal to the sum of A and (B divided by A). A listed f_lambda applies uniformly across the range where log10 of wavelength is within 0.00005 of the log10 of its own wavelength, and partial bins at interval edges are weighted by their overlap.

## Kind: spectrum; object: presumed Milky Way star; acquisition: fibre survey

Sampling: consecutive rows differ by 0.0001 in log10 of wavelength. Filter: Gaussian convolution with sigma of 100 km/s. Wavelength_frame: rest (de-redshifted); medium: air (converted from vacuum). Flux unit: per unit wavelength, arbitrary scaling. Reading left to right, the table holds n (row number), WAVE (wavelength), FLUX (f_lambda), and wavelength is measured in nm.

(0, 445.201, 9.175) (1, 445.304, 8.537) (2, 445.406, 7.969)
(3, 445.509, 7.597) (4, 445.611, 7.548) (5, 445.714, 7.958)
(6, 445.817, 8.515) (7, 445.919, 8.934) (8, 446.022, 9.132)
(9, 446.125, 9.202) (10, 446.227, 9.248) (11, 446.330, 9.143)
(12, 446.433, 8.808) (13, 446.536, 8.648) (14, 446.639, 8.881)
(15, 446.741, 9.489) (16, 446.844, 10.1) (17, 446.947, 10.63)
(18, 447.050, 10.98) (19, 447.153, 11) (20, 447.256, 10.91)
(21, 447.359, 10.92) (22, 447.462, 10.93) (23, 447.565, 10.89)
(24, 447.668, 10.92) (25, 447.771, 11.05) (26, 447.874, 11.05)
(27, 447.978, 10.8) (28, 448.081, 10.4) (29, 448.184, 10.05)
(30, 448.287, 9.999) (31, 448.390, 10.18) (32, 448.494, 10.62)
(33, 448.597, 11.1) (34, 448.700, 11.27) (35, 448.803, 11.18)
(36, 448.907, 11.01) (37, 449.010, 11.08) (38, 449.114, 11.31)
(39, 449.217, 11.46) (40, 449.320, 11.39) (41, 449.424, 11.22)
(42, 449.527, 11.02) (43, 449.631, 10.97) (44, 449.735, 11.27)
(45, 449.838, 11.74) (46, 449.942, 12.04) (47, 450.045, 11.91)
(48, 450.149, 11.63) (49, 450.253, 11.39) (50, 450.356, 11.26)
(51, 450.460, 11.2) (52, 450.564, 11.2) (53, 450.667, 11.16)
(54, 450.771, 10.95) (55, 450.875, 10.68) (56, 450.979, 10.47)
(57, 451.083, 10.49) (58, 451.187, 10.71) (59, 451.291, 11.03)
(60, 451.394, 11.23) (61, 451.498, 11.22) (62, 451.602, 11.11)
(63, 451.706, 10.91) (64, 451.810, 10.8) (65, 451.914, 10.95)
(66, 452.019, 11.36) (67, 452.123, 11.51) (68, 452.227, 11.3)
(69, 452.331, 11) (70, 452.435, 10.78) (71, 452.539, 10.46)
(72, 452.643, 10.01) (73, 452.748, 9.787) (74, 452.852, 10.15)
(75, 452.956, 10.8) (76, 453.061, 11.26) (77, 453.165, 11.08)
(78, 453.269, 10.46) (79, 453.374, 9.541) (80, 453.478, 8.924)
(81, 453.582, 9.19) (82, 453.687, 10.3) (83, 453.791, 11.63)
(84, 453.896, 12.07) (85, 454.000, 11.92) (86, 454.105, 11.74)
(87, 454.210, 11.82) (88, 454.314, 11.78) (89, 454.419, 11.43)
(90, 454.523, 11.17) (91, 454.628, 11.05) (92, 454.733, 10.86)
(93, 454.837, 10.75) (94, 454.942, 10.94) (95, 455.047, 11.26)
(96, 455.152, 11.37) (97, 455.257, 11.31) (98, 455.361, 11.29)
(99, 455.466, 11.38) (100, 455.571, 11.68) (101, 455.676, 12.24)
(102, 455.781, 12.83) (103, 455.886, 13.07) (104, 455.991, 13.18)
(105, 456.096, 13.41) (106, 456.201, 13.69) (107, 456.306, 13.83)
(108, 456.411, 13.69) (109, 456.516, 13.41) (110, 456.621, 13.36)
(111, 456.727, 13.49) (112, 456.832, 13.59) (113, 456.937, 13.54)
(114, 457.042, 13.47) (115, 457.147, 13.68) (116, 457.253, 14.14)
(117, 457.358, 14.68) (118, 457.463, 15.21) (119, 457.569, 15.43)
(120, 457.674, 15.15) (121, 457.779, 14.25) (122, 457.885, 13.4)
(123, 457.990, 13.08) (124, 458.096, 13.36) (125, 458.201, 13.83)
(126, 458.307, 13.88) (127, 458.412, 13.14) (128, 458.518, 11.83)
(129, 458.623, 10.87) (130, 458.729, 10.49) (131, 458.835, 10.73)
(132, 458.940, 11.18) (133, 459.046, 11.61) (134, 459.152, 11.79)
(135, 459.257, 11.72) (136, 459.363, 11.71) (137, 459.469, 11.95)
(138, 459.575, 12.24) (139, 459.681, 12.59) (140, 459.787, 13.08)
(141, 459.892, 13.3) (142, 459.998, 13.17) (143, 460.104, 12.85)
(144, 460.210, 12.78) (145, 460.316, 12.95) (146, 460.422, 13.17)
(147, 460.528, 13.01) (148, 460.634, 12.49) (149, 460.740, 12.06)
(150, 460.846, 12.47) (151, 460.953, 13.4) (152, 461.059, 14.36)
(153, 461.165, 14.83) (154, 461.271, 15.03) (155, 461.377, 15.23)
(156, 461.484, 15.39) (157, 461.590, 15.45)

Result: 5.0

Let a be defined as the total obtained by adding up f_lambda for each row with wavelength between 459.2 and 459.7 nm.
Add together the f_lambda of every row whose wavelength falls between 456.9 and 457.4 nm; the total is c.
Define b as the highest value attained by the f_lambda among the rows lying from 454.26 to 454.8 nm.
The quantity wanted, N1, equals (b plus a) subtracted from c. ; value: -2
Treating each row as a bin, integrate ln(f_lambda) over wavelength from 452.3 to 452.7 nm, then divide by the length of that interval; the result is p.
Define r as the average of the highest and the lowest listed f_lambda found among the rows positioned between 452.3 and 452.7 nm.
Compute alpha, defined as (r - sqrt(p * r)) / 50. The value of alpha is 0.111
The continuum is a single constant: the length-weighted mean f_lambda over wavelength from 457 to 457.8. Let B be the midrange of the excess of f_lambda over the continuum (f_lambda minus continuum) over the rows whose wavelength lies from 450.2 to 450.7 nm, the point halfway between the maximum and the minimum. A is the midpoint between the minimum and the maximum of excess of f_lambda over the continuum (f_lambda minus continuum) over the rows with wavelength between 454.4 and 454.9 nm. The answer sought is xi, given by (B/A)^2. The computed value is 0.9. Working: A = -3.4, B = -3.3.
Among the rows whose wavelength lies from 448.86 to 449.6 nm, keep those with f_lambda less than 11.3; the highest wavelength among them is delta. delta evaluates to 449.527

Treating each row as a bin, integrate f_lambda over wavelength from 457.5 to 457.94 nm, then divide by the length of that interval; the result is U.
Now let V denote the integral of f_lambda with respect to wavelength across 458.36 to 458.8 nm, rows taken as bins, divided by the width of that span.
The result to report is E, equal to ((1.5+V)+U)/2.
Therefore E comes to 13.8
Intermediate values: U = 14.6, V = 11.5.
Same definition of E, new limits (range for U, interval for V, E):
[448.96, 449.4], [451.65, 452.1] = 11.9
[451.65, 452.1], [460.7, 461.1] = 12.8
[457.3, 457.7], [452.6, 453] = 13.4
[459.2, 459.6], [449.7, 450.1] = 12.6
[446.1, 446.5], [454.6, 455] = 10.7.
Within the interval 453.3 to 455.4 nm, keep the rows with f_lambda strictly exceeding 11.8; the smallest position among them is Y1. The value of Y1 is 453.896 nm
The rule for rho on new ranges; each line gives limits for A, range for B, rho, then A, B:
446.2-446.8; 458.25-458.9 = 6.5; 6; 3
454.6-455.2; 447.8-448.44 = 4.5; 2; 5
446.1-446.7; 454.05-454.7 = 6.0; 6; 0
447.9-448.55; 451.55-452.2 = 6.5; 6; 3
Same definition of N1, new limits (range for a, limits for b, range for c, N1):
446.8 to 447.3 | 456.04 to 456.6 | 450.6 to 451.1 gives -14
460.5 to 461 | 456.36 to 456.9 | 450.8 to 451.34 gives -24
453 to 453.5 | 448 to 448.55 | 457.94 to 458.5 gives 5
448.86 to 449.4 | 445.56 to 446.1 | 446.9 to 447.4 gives -11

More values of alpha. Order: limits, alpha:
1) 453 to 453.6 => 0.105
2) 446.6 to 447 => 0.101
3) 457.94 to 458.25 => 0.151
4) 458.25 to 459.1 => 0.134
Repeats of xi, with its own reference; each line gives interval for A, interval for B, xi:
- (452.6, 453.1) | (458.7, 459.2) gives 0.7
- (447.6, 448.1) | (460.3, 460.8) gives 0.3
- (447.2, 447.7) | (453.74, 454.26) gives 0.5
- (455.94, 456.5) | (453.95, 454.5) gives 7.8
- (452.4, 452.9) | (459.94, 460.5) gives 0.1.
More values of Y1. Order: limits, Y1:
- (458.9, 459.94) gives 459.469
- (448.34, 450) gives 449.942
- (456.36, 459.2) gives 456.411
